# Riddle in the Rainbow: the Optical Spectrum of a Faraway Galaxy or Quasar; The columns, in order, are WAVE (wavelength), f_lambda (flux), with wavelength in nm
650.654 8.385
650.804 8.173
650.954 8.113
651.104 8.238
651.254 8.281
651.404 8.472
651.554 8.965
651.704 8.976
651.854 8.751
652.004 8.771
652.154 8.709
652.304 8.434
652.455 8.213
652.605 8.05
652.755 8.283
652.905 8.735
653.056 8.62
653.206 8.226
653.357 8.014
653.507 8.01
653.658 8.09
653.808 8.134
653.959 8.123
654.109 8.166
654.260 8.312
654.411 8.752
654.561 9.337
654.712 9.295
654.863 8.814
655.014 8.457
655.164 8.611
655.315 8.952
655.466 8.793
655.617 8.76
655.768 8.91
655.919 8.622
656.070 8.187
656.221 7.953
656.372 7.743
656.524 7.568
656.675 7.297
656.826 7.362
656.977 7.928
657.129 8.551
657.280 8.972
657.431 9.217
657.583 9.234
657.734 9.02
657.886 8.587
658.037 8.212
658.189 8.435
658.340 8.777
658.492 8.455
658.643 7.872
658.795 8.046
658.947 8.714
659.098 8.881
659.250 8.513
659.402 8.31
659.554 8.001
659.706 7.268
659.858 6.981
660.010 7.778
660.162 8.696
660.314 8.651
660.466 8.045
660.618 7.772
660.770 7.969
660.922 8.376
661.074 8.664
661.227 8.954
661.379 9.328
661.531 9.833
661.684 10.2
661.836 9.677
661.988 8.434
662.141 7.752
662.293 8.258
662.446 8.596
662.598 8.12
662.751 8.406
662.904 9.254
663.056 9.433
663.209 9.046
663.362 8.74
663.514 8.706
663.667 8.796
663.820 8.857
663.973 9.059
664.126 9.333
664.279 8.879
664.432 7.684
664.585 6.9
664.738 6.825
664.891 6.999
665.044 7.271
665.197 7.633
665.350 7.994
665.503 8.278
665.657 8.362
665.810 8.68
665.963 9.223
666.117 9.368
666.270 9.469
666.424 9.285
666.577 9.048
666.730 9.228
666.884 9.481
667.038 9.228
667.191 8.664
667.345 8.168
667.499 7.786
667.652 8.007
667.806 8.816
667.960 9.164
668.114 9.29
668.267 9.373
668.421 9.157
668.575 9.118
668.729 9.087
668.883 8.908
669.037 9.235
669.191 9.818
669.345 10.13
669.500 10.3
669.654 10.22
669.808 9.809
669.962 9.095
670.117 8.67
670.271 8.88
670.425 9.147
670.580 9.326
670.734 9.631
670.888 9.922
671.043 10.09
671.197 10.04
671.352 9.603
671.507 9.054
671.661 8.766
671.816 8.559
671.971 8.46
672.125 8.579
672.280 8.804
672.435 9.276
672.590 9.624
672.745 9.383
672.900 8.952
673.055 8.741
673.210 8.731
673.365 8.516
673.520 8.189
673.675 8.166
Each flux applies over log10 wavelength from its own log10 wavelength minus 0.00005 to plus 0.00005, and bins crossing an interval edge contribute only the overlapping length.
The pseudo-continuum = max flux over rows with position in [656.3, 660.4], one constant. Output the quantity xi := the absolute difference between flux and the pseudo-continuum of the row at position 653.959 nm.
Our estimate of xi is 1.1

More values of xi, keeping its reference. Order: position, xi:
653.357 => 1.2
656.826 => 1.9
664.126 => 0.1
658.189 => 0.8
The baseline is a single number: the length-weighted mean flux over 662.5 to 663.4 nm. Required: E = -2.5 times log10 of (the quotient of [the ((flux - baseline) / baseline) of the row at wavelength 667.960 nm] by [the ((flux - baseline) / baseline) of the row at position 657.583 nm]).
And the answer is 0.21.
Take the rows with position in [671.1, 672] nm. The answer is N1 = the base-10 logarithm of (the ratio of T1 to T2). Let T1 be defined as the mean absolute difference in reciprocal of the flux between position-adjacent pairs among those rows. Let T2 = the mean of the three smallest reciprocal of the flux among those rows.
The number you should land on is -1.45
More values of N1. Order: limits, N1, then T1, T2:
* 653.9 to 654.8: -1.52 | 0.0033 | 0.110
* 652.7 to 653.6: -1.55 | 0.0033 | 0.117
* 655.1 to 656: -1.65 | 0.0025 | 0.113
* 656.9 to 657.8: -1.43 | 0.0041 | 0.109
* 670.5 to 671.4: -1.58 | 0.0026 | 0.100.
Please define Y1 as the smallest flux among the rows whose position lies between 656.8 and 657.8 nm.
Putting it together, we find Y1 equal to 7.362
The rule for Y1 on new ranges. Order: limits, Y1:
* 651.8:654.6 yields 8.01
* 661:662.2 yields 7.752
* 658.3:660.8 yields 6.981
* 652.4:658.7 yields 7.297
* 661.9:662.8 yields 7.752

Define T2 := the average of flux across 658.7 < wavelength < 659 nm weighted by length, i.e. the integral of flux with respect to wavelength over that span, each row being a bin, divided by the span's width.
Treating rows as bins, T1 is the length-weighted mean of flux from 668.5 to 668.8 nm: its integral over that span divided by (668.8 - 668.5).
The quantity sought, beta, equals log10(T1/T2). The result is 0.04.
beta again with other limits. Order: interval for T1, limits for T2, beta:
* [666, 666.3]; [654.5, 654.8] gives 0.00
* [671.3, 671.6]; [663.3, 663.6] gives 0.03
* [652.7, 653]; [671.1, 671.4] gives -0.06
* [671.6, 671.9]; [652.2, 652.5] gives 0.01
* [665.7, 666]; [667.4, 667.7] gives 0.05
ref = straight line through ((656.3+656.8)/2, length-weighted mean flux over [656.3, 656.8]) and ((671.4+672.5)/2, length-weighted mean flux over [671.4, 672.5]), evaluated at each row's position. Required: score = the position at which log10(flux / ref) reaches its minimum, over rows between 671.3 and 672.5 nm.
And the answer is 671.971 nm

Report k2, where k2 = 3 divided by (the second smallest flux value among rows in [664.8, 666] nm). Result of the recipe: 0.41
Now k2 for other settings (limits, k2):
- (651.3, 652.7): 0.37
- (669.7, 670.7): 0.34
